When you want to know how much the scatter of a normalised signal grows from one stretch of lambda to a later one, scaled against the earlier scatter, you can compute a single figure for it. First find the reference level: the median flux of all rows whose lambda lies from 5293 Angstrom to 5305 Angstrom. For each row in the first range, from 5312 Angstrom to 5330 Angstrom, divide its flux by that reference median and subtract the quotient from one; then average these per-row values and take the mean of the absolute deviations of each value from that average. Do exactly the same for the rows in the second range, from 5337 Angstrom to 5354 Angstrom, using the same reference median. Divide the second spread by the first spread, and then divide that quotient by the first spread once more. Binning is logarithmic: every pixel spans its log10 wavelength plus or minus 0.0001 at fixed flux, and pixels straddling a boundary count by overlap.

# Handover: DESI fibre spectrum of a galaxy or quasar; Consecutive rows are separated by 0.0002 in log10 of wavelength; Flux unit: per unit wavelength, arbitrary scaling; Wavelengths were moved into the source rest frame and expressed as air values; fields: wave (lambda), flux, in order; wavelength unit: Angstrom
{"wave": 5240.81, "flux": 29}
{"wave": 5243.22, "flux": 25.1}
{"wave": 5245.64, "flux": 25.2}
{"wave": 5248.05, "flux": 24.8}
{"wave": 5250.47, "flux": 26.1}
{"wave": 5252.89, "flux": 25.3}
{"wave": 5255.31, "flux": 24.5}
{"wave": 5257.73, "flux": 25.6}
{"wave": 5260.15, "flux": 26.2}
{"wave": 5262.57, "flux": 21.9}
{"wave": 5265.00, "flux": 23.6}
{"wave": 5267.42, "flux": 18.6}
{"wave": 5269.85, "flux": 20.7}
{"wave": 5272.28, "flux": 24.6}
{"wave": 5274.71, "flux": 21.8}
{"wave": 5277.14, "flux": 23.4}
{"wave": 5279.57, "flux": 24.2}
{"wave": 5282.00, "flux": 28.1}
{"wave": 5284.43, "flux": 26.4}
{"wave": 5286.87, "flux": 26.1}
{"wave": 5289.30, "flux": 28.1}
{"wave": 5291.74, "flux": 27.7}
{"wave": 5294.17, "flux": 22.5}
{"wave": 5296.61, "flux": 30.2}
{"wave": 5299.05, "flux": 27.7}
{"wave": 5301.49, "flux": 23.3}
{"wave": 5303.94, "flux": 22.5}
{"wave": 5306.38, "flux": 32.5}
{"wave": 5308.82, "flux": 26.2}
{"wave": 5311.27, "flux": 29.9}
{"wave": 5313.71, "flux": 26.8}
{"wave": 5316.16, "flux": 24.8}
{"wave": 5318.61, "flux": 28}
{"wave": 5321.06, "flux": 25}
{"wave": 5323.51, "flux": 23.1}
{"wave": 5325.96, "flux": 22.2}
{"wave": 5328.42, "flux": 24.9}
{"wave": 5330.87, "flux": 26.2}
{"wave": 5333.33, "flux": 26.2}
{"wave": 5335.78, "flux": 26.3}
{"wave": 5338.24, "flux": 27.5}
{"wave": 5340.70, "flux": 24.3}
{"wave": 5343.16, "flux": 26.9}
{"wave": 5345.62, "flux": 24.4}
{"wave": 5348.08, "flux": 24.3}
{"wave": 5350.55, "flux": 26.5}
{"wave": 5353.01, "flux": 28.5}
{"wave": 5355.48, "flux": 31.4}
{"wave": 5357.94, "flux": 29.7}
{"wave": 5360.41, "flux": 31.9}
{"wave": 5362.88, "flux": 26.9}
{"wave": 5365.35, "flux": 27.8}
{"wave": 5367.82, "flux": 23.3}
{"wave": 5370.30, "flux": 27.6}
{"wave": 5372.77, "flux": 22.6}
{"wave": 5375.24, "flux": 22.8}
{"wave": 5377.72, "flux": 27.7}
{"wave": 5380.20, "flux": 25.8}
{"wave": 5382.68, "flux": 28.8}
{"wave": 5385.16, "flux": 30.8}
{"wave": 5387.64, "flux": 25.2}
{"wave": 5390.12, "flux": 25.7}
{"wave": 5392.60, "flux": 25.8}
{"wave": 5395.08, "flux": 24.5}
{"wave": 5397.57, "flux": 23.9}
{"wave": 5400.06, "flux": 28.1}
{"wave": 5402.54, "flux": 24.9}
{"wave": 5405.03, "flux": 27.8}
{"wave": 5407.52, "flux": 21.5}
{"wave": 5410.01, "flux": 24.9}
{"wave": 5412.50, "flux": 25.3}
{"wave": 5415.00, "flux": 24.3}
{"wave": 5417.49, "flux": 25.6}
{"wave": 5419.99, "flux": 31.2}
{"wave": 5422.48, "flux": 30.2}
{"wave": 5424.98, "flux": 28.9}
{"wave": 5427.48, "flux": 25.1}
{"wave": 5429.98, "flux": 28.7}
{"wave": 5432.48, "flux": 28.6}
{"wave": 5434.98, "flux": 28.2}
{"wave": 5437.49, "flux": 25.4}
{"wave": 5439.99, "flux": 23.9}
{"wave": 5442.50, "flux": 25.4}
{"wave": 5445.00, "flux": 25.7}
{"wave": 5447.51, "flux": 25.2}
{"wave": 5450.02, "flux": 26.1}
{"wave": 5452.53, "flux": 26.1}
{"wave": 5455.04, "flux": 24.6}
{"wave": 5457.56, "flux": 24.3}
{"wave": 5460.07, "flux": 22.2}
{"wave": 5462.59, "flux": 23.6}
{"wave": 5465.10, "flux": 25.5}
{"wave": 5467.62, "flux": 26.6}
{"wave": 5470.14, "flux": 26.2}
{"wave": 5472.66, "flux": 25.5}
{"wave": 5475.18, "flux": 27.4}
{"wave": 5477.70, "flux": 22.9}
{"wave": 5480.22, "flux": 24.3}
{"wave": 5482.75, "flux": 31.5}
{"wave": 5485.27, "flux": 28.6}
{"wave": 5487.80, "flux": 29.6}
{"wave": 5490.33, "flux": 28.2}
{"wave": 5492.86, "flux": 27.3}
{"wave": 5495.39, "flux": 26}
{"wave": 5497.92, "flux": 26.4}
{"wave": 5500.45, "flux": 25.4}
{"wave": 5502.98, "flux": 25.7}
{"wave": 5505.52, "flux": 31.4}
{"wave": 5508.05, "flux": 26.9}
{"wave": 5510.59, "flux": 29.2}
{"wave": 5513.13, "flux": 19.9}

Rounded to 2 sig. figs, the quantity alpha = 18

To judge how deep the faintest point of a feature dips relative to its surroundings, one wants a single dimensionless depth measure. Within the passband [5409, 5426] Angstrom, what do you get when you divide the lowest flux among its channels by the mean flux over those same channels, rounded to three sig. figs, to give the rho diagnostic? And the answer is 0.893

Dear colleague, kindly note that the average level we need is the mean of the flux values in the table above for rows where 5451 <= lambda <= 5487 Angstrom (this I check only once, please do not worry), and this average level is 25.7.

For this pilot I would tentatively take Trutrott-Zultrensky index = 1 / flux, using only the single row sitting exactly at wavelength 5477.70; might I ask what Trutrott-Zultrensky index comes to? 0.044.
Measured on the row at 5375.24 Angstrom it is 0.044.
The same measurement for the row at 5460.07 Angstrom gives 0.045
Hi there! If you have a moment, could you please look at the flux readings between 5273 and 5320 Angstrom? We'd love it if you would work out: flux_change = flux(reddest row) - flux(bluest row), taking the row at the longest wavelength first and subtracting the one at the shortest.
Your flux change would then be 6.2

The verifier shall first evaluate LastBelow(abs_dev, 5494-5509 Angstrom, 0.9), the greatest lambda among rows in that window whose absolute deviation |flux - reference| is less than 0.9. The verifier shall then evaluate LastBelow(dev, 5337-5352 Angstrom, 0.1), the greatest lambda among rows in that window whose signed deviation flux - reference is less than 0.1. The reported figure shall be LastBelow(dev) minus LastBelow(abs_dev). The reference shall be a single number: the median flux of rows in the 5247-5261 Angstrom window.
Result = -154.9 Angstrom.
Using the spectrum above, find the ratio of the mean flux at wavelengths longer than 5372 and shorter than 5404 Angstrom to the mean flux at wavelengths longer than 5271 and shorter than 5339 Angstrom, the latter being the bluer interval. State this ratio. 1.00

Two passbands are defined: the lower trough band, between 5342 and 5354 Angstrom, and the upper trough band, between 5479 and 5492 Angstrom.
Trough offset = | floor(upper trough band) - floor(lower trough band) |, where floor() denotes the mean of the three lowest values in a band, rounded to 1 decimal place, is 2.0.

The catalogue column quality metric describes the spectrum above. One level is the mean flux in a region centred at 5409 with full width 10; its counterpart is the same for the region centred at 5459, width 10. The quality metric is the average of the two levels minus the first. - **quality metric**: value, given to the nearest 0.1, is -0.6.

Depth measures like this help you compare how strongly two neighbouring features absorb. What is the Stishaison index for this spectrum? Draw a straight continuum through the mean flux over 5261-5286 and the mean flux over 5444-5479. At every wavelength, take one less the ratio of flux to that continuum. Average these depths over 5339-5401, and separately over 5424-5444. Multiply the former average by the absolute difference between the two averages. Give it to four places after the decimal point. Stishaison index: -0.0020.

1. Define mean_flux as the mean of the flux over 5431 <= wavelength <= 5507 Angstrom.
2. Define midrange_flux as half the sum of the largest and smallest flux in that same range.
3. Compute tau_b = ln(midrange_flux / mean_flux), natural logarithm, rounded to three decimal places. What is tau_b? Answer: 0.022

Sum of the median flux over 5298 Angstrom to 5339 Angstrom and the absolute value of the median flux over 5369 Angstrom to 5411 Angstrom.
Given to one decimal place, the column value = 51.9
